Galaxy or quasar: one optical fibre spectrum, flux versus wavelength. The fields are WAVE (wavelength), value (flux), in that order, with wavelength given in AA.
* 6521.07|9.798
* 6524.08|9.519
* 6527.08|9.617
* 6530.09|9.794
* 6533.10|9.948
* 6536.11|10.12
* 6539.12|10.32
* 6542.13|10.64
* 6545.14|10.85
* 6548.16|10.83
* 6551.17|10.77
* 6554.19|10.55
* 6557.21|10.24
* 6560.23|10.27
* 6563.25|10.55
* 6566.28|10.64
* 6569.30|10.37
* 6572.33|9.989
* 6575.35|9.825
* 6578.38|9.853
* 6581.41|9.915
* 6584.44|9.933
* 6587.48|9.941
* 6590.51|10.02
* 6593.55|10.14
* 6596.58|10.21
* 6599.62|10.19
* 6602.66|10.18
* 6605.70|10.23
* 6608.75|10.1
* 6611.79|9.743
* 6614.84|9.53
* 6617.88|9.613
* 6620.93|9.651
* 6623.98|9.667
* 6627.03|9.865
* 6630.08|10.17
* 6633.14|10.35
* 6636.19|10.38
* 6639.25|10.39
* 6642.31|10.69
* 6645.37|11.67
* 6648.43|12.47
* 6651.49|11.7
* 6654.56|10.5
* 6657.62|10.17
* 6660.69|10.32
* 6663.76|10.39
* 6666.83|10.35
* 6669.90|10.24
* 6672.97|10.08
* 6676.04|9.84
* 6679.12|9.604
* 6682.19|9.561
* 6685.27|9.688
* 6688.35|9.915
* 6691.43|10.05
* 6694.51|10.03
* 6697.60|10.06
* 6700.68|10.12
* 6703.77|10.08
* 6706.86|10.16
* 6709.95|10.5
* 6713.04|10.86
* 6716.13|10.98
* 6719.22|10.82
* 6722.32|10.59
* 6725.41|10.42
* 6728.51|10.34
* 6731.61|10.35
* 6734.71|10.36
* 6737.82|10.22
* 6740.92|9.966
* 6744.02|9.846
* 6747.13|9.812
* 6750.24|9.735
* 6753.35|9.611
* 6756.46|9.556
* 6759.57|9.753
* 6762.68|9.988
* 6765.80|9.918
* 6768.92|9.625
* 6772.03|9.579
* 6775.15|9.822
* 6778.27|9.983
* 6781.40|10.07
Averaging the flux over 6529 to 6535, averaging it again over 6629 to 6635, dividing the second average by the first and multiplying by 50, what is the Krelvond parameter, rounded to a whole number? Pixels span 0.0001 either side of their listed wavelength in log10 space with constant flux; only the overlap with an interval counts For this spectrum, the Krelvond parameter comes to 52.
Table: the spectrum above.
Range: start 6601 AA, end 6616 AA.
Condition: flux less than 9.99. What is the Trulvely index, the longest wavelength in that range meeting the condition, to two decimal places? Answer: 6614.84 AA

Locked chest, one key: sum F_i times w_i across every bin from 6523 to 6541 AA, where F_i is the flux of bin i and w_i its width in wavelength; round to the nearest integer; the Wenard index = 178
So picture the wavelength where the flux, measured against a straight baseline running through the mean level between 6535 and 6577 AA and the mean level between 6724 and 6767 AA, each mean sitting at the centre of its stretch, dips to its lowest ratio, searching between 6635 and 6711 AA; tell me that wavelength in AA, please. 6682.19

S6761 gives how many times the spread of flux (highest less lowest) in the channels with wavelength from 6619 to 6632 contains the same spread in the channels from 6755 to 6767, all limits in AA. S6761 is 1.20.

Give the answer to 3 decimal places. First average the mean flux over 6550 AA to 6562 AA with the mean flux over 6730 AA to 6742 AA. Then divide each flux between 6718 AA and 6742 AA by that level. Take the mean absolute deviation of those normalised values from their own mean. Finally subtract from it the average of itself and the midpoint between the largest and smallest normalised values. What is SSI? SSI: -0.494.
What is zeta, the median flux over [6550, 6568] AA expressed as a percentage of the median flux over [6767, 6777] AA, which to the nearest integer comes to 110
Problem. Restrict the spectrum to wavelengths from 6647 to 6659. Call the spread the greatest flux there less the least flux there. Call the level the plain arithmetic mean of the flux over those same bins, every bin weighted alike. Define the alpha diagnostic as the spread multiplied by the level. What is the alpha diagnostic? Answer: 26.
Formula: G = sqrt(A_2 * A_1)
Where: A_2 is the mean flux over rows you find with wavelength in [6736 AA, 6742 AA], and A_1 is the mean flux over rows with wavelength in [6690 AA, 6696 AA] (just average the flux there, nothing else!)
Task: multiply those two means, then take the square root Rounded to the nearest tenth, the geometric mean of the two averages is 10.1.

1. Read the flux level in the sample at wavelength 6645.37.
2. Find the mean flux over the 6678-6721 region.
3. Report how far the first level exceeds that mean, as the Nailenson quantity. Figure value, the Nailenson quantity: 1.5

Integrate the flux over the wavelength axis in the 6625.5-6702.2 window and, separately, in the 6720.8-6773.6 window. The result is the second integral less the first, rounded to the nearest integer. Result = -266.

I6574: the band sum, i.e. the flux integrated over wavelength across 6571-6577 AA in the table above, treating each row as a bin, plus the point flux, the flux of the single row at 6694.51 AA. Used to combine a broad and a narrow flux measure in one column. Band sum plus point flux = 70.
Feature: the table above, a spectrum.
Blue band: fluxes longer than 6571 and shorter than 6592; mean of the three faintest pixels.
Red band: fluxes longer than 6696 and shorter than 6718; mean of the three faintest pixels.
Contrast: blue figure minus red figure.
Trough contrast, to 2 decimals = -0.22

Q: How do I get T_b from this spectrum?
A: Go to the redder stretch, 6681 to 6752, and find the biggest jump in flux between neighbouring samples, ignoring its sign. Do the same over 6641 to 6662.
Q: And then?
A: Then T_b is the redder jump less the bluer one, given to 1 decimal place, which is -0.8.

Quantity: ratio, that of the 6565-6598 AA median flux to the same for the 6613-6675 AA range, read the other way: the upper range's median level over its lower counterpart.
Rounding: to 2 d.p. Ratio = 1.03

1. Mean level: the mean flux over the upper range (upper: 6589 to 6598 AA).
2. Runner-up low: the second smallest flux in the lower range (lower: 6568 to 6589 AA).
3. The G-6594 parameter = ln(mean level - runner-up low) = -1.3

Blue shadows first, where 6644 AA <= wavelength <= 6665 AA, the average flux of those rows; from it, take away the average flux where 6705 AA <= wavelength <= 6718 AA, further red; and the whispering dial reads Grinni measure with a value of 0.41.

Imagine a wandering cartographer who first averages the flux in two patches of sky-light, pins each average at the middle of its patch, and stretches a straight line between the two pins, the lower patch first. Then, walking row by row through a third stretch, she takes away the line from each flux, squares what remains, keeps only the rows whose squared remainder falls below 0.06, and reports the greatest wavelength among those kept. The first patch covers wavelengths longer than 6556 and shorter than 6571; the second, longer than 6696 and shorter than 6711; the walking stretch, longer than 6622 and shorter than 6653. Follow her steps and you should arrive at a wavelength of 6639.25 AA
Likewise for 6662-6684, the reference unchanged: 6672.97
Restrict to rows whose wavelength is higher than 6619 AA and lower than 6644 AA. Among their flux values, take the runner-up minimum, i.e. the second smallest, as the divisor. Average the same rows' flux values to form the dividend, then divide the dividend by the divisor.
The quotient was 1.049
